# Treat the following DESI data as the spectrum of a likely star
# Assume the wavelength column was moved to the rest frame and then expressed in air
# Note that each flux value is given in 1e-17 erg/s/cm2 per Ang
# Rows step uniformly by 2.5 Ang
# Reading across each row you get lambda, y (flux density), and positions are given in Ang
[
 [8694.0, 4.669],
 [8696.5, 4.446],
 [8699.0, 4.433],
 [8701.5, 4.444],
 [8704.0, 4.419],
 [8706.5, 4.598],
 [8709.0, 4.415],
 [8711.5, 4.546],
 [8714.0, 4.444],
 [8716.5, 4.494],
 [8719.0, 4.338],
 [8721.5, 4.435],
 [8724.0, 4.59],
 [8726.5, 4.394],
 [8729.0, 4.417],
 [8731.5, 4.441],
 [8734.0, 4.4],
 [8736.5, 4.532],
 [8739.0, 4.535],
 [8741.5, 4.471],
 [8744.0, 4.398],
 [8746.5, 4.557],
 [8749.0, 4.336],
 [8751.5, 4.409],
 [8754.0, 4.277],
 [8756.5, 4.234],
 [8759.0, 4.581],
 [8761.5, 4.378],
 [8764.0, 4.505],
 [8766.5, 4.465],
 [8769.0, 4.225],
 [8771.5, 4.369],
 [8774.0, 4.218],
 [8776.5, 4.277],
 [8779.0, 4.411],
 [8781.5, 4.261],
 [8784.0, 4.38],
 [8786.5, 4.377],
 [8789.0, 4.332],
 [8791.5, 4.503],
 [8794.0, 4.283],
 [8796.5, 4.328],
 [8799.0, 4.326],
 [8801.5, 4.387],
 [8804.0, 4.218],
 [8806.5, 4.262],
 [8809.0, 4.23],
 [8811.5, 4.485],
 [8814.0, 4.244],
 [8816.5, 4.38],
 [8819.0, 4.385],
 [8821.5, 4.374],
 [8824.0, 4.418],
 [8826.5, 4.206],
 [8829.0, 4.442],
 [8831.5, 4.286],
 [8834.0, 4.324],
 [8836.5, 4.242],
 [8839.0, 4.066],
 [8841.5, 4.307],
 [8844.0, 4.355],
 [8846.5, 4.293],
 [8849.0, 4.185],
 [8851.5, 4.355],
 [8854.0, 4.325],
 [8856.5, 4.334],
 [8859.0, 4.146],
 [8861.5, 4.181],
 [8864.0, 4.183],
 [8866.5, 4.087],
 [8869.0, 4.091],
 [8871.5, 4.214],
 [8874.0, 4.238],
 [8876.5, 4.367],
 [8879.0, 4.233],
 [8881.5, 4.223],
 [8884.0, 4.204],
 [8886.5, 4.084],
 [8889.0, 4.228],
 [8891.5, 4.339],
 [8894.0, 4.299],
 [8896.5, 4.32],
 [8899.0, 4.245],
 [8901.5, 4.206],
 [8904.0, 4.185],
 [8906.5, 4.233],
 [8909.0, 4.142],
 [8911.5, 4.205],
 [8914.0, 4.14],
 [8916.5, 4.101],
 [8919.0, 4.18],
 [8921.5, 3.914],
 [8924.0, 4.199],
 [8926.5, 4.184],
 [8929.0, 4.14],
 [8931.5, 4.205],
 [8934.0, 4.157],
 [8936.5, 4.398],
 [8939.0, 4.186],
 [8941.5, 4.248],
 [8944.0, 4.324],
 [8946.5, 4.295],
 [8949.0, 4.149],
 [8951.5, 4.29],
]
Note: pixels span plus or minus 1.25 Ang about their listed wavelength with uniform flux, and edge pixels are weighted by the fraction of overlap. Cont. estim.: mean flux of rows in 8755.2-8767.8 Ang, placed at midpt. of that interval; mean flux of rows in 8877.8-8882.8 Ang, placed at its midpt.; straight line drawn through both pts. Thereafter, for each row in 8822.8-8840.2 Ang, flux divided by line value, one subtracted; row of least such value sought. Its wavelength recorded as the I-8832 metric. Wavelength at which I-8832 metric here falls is 8839.0 Ang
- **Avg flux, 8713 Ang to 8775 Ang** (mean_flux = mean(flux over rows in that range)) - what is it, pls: 4.42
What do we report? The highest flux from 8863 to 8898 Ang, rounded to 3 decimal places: 4.367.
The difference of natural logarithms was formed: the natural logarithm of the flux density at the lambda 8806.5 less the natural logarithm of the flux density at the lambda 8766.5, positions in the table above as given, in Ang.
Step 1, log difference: -0.05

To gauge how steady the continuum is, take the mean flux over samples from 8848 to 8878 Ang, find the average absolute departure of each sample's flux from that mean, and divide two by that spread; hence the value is 24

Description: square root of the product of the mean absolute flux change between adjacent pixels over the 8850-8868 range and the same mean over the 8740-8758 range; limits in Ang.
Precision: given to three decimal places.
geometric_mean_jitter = 0.084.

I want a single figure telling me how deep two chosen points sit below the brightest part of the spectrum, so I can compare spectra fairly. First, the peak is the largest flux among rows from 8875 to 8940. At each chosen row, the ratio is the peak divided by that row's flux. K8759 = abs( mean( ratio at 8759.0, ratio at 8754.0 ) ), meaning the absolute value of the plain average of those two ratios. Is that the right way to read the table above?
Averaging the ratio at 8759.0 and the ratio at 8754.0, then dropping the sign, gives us 0.99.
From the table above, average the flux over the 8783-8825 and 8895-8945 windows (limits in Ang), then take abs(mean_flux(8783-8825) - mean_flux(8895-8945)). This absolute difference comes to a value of 0.152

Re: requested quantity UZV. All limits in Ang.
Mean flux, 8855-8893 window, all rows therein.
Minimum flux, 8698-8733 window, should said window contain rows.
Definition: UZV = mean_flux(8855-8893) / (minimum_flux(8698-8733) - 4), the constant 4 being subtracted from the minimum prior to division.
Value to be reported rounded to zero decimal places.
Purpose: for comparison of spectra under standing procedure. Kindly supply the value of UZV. 12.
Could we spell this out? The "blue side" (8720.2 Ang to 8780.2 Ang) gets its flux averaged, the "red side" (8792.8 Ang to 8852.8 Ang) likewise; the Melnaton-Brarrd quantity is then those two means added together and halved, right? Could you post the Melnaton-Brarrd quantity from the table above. 4.36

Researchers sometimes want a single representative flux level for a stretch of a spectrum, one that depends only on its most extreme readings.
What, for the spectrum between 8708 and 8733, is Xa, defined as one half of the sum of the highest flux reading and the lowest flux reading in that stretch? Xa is 4.46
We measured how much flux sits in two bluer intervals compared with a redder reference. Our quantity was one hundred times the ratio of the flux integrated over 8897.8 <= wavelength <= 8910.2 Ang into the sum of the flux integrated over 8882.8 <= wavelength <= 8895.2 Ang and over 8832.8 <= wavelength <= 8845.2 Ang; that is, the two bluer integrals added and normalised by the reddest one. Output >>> 202.0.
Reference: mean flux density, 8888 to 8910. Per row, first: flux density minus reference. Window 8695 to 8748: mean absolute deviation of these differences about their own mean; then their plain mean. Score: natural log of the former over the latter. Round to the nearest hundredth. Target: -1.33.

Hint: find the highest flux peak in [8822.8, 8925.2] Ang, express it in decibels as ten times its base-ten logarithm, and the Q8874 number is 6.48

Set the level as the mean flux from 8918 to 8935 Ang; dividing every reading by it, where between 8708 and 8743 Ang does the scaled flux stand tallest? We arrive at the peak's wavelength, 8724.0 Ang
